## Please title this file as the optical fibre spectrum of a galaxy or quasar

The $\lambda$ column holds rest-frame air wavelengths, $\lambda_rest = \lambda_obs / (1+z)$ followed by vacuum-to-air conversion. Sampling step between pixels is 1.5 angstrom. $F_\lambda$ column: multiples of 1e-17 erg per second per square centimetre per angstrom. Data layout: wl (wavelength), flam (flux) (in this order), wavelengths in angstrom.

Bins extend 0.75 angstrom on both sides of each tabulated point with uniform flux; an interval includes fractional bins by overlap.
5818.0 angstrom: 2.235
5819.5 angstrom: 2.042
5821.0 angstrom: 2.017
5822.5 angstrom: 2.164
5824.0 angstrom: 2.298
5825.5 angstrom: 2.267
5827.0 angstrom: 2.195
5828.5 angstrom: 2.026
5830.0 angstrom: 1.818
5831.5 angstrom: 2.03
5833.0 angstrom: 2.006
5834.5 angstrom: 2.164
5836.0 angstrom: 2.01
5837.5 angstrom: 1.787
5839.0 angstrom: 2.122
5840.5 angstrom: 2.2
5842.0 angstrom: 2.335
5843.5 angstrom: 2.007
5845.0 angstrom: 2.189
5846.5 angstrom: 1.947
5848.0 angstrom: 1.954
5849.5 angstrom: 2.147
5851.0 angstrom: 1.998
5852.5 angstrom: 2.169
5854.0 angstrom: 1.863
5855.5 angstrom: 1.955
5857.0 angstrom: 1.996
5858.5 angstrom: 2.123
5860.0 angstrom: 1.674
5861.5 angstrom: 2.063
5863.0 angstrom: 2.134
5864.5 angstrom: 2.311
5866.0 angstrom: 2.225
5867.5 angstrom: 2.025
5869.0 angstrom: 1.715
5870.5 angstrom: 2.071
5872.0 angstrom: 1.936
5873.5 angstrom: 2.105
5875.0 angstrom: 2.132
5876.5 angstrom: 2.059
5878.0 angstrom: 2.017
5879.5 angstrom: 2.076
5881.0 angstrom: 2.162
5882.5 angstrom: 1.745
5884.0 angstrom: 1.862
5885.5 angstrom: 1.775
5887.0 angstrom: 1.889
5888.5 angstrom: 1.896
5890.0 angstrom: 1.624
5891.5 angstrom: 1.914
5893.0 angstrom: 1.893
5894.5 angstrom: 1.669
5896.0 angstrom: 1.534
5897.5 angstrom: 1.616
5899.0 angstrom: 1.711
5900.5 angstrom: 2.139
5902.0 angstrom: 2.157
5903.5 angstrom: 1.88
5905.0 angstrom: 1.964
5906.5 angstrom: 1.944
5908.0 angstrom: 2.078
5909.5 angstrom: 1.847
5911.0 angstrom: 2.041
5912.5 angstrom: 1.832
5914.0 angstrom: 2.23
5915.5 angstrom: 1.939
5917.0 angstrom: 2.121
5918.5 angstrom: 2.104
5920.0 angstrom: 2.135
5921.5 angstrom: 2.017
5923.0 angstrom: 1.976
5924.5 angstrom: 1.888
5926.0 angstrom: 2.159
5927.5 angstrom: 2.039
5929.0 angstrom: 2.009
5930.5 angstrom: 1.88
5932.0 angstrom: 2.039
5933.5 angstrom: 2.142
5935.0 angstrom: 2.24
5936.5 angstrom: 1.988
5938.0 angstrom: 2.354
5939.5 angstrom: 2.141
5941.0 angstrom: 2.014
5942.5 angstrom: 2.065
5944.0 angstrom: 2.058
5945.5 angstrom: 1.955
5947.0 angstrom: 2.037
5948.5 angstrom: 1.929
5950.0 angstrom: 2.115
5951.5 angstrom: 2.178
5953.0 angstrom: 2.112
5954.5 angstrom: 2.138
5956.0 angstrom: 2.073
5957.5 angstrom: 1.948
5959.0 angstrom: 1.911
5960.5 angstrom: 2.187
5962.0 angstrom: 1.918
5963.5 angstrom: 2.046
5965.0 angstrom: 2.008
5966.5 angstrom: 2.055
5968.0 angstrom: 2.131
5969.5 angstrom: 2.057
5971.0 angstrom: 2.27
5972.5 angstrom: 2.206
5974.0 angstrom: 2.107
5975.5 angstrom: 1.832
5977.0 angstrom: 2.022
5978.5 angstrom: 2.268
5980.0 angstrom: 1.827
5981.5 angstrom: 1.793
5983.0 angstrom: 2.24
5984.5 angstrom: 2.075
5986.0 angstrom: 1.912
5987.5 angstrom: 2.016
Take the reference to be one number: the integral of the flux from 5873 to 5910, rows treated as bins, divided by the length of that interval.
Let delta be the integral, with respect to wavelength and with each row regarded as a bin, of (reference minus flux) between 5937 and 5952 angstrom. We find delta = -2.62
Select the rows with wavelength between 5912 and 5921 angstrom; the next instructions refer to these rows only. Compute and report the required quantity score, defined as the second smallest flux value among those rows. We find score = 1.939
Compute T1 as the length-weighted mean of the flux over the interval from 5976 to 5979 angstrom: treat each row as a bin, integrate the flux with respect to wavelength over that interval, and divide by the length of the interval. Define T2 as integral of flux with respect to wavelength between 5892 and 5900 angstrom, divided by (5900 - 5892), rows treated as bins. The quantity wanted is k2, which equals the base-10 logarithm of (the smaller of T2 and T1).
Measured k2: 0.23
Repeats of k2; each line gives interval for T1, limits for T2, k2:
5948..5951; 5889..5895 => 0.25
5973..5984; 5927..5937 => 0.31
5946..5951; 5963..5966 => 0.31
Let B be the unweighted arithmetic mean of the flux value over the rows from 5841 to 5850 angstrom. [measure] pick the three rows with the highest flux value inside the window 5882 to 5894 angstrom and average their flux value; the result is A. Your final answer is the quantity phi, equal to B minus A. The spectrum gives 0.20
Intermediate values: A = 1.90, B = 2.10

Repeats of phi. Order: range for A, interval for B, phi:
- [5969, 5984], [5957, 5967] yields -0.25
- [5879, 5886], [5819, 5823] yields 0.04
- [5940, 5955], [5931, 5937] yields -0.04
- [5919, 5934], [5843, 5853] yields -0.09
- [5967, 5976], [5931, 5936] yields -0.06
